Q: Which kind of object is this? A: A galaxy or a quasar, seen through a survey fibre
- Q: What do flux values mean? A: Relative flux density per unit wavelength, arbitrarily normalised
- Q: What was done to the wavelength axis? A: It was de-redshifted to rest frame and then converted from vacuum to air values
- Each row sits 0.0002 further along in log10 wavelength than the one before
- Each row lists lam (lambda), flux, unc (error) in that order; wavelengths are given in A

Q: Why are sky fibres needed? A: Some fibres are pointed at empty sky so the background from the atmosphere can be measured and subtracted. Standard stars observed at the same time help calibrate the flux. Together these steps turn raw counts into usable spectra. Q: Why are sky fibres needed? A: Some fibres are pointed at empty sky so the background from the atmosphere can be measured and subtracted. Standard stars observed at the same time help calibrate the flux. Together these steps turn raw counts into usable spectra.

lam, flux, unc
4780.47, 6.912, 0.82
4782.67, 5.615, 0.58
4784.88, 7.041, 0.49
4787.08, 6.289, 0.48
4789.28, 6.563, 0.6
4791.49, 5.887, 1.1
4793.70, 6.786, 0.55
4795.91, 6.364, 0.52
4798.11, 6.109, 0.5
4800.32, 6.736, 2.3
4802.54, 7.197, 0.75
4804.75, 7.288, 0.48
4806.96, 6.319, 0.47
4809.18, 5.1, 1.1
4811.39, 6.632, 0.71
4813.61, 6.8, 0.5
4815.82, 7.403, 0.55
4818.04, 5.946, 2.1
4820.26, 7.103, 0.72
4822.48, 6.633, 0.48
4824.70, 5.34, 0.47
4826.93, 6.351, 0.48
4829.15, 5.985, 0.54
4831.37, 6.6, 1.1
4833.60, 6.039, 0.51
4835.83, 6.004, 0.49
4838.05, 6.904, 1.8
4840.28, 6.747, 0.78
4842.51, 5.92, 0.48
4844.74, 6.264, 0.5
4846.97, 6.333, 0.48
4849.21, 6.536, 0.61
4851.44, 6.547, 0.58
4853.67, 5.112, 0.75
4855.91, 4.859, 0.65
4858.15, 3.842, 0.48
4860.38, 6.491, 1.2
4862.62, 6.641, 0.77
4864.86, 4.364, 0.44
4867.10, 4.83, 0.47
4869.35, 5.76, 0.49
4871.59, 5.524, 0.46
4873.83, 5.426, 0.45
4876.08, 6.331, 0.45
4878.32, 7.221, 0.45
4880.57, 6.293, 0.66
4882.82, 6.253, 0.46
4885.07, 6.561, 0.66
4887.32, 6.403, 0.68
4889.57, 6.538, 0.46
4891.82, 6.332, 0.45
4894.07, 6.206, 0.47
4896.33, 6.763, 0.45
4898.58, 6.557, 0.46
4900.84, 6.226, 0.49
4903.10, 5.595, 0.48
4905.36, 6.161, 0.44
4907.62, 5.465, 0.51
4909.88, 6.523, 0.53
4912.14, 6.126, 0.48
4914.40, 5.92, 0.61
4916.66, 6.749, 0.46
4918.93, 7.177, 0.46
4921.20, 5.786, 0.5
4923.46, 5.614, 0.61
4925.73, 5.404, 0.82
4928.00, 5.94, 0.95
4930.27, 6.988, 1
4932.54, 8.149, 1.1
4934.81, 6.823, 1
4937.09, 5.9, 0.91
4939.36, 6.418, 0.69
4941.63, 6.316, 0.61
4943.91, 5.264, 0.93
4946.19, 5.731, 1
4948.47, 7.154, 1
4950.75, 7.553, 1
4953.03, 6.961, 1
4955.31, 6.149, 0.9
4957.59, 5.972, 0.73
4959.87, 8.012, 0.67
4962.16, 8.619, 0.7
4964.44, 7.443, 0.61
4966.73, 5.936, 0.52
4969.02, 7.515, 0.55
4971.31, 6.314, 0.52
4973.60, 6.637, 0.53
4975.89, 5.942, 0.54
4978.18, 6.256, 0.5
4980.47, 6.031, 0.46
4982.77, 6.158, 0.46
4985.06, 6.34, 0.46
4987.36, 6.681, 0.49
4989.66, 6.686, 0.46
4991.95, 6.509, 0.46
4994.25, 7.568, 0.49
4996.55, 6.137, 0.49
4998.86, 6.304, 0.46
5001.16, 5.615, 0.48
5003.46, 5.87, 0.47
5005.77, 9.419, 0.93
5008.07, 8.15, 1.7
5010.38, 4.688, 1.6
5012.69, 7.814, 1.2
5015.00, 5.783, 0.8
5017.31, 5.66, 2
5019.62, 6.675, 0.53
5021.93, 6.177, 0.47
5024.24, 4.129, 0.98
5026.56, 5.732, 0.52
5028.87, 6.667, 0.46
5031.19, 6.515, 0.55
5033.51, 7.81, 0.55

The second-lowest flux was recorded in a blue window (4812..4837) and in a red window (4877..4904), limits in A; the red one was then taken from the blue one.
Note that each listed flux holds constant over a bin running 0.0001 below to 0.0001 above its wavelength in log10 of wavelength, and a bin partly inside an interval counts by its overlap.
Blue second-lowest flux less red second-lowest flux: -0.3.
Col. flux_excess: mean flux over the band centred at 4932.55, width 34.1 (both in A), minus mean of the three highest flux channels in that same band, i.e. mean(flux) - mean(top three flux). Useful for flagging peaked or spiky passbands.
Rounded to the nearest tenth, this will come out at -1.1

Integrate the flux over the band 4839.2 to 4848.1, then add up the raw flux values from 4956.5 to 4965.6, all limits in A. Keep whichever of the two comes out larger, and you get 56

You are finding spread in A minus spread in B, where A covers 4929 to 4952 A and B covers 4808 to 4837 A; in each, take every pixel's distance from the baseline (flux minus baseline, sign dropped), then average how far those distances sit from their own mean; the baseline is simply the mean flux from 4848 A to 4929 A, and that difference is 0.13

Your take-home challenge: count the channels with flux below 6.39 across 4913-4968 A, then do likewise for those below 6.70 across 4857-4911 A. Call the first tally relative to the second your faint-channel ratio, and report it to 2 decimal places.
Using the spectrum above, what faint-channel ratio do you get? 0.55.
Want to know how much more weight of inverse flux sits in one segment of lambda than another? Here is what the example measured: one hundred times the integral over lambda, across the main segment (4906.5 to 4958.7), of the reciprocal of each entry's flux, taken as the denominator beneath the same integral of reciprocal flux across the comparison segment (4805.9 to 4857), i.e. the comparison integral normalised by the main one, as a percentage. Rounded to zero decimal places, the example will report 100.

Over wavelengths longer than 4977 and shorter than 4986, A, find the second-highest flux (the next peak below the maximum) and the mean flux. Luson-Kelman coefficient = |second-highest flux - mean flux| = 0.06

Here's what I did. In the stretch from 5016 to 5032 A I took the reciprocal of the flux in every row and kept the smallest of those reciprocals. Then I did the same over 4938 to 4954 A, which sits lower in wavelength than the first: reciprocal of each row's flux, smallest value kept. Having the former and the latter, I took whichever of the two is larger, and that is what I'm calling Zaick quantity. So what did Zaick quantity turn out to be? 0.150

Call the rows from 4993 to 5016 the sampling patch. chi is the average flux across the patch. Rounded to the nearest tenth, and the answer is 6.7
